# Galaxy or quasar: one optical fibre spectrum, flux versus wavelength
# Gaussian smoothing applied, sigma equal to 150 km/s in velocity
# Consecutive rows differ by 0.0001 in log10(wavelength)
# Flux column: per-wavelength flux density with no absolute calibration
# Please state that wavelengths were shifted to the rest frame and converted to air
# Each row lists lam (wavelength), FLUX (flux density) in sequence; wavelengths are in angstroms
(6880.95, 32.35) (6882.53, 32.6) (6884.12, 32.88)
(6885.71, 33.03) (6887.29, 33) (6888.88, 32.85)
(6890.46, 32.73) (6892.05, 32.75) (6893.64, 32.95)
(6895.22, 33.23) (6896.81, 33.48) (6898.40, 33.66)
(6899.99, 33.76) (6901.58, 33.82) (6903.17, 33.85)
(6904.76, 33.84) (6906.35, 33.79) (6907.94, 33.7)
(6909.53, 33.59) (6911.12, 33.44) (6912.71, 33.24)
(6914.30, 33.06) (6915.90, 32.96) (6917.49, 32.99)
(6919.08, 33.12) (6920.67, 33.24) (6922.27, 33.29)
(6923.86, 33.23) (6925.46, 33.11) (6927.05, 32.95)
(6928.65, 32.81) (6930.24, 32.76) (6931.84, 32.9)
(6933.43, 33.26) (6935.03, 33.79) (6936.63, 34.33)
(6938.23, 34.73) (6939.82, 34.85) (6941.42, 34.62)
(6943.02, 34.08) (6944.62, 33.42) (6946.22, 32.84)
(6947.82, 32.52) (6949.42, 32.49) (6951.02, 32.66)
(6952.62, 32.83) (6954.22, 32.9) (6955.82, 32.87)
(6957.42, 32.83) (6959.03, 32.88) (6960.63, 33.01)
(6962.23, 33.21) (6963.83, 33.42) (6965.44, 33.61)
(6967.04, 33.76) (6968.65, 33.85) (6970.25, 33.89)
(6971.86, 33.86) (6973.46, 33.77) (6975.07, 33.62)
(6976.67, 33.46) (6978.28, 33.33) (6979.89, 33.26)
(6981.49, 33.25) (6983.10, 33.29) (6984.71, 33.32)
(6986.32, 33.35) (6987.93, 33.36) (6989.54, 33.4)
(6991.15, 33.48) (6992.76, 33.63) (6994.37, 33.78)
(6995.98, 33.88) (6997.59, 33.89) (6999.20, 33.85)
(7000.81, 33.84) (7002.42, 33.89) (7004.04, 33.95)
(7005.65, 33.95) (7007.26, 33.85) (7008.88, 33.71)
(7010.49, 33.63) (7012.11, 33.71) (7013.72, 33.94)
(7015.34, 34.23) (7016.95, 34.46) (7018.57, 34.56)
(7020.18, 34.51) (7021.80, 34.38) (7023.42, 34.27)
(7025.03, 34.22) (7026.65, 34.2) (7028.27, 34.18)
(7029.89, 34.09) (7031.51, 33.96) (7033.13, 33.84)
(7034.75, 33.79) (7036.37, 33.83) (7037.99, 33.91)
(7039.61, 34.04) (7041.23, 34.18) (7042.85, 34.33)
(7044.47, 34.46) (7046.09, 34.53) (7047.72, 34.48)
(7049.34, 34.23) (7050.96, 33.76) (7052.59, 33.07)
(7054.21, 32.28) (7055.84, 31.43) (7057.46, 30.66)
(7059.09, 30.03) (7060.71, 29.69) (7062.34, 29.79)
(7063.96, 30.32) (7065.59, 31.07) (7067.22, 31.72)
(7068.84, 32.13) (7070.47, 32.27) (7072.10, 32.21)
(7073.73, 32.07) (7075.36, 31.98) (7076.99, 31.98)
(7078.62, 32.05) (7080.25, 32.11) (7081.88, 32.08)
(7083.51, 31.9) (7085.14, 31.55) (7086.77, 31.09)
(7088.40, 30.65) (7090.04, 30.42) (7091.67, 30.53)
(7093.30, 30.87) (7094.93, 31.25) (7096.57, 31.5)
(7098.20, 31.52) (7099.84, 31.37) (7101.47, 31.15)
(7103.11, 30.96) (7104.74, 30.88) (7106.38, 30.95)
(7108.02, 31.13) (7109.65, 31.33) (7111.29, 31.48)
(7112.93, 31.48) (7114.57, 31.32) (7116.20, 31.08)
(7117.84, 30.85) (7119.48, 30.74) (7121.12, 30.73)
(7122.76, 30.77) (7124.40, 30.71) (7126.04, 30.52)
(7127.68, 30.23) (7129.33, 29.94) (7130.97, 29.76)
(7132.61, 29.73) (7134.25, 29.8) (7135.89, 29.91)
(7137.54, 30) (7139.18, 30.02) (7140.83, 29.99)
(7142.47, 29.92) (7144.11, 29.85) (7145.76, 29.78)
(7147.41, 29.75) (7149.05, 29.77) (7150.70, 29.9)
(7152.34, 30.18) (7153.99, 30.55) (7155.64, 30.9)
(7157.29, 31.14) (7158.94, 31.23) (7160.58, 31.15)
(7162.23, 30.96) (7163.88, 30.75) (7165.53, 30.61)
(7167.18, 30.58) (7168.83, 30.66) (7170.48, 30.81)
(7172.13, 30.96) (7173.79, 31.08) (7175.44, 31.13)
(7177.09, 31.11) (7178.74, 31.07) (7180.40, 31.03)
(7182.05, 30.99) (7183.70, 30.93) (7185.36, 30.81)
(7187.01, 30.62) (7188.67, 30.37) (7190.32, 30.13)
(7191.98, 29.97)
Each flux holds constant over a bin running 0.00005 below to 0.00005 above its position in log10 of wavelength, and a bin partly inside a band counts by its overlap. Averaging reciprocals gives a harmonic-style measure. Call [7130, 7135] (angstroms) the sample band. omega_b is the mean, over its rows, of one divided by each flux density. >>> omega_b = 0.0336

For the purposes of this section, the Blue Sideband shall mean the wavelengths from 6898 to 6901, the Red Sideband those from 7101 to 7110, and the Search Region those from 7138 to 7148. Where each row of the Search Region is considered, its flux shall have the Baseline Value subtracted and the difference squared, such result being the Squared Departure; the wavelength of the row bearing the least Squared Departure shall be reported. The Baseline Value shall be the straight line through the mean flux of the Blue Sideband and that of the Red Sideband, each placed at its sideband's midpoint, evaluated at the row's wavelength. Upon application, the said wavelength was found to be 7139.18 angstroms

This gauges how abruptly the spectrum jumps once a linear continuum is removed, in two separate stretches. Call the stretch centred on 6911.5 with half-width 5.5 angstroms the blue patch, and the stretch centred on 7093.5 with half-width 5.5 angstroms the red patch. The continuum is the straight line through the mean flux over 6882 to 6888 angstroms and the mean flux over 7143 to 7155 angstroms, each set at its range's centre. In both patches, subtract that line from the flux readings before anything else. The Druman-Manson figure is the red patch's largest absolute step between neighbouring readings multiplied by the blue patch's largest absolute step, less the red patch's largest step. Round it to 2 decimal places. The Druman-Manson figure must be -0.33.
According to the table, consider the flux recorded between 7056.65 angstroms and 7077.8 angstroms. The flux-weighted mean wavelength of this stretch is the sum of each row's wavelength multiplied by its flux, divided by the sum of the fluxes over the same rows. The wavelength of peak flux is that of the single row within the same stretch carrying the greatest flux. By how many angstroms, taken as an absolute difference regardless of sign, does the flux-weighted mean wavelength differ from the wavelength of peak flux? 3.1 angstroms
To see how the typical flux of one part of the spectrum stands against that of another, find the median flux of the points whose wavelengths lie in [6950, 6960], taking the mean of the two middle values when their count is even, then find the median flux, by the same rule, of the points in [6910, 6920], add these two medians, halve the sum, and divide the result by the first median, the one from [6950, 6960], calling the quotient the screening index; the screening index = 1.00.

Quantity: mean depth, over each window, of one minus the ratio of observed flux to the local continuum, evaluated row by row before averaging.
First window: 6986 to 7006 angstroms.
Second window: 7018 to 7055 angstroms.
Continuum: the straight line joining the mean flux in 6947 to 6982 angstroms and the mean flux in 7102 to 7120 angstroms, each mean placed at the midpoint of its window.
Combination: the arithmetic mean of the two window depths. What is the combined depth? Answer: -0.043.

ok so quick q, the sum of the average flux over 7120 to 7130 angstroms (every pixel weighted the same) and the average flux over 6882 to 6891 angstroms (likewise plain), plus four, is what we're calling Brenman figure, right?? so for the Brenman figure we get 67.33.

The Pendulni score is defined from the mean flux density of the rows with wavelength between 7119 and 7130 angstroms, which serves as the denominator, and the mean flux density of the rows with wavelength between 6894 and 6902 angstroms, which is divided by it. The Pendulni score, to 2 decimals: 1.10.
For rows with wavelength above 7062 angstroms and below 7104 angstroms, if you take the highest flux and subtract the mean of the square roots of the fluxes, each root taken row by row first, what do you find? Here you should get 26.7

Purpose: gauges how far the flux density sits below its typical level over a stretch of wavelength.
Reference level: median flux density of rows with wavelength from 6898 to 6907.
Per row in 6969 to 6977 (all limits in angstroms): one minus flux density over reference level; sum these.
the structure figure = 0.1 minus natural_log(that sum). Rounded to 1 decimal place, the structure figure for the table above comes 4.5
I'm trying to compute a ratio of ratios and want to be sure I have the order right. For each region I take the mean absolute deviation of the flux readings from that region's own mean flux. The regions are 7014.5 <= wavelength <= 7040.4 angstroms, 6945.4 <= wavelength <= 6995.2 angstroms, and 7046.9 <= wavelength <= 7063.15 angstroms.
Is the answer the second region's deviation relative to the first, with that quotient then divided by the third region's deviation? 1.0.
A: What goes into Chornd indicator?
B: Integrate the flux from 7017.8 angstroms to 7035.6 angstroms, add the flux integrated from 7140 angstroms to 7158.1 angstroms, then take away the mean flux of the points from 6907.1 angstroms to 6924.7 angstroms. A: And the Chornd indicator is 1121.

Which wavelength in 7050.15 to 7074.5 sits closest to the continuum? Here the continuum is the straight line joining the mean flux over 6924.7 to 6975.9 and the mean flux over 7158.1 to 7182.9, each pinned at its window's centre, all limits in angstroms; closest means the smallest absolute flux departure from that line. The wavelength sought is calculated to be 7054.21 angstroms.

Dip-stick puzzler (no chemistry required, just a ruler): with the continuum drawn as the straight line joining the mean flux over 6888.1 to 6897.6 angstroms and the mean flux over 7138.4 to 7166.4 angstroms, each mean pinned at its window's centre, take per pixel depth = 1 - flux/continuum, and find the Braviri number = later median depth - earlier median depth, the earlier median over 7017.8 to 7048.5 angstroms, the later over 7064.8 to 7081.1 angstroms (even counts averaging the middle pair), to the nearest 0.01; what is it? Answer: 0.05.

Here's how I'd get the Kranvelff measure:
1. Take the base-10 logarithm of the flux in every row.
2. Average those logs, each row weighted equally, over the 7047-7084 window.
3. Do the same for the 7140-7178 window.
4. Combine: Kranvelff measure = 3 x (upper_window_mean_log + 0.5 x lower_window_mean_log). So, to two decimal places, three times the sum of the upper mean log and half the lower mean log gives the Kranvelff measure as 6.71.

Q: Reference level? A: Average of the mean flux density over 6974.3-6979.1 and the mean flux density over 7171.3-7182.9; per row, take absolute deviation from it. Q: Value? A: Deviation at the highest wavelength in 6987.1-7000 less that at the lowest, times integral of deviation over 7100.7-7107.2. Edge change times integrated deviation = 4.1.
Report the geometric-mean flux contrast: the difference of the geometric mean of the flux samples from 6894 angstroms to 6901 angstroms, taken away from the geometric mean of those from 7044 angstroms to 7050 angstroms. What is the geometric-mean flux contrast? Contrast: 1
